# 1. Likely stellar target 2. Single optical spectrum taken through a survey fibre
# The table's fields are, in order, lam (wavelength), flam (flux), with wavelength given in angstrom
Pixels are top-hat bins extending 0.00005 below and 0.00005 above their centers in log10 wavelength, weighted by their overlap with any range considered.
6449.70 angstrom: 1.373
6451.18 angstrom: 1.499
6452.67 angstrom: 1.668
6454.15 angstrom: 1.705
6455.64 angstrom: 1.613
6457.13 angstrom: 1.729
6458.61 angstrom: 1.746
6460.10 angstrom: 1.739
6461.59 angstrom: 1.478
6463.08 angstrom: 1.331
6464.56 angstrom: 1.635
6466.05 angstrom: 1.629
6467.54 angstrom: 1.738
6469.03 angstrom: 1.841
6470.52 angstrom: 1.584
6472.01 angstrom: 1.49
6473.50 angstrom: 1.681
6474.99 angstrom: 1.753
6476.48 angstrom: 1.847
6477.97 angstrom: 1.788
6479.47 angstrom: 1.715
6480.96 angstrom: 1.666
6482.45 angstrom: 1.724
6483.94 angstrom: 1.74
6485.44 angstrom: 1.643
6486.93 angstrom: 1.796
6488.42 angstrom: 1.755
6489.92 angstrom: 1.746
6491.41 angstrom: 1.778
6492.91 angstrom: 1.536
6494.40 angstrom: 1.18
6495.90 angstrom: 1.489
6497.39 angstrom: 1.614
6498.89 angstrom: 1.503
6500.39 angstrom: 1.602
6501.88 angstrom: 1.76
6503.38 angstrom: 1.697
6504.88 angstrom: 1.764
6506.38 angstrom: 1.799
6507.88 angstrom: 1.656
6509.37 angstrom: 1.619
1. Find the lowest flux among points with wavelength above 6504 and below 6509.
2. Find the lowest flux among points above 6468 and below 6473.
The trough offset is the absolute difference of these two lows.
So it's 0.17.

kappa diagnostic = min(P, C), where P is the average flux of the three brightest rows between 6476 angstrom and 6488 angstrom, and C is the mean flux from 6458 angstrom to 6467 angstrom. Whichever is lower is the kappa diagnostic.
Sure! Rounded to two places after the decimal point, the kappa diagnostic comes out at 1.59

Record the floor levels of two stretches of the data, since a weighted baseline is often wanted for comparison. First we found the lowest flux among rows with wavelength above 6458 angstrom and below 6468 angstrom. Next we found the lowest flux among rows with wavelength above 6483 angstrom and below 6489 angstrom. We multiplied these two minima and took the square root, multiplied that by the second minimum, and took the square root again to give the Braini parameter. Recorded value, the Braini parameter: 1.56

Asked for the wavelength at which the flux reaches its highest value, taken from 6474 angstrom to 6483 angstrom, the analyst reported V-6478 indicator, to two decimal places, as 6476.48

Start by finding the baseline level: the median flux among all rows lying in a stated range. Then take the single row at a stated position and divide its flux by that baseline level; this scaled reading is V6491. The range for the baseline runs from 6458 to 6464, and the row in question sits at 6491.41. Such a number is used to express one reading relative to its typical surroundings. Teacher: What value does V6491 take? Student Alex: 1.11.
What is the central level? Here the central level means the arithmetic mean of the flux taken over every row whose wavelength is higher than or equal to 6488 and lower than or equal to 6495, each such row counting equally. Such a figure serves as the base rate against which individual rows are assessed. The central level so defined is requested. 1.60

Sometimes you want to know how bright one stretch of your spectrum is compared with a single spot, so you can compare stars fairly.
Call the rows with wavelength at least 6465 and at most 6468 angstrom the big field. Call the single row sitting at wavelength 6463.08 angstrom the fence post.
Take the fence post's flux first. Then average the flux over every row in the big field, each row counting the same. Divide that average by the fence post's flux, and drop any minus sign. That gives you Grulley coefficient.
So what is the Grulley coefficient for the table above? 1.26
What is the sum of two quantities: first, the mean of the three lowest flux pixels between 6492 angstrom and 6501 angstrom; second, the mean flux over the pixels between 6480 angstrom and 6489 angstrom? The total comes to 3.11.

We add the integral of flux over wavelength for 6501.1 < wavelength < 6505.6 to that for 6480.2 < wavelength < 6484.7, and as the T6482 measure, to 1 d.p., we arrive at 15.5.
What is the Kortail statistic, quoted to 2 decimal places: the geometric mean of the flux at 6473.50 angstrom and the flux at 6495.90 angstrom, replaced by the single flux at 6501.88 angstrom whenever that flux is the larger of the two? 1.76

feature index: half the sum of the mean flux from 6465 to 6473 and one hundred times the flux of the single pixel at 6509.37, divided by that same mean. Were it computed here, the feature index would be 49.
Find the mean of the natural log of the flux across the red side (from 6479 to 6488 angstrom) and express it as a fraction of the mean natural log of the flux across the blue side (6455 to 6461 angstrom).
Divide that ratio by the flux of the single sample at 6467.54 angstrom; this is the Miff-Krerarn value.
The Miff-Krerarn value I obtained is 0.58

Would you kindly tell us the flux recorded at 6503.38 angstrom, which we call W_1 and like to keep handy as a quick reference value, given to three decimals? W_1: 1.697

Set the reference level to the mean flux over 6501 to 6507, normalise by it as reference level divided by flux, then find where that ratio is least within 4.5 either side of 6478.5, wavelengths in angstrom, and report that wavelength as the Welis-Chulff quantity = 6476.48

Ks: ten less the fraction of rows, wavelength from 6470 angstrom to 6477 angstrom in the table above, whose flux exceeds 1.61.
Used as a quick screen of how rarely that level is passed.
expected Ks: 9.4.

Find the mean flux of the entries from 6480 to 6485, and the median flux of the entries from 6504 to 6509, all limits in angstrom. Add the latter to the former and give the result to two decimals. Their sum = 3.47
